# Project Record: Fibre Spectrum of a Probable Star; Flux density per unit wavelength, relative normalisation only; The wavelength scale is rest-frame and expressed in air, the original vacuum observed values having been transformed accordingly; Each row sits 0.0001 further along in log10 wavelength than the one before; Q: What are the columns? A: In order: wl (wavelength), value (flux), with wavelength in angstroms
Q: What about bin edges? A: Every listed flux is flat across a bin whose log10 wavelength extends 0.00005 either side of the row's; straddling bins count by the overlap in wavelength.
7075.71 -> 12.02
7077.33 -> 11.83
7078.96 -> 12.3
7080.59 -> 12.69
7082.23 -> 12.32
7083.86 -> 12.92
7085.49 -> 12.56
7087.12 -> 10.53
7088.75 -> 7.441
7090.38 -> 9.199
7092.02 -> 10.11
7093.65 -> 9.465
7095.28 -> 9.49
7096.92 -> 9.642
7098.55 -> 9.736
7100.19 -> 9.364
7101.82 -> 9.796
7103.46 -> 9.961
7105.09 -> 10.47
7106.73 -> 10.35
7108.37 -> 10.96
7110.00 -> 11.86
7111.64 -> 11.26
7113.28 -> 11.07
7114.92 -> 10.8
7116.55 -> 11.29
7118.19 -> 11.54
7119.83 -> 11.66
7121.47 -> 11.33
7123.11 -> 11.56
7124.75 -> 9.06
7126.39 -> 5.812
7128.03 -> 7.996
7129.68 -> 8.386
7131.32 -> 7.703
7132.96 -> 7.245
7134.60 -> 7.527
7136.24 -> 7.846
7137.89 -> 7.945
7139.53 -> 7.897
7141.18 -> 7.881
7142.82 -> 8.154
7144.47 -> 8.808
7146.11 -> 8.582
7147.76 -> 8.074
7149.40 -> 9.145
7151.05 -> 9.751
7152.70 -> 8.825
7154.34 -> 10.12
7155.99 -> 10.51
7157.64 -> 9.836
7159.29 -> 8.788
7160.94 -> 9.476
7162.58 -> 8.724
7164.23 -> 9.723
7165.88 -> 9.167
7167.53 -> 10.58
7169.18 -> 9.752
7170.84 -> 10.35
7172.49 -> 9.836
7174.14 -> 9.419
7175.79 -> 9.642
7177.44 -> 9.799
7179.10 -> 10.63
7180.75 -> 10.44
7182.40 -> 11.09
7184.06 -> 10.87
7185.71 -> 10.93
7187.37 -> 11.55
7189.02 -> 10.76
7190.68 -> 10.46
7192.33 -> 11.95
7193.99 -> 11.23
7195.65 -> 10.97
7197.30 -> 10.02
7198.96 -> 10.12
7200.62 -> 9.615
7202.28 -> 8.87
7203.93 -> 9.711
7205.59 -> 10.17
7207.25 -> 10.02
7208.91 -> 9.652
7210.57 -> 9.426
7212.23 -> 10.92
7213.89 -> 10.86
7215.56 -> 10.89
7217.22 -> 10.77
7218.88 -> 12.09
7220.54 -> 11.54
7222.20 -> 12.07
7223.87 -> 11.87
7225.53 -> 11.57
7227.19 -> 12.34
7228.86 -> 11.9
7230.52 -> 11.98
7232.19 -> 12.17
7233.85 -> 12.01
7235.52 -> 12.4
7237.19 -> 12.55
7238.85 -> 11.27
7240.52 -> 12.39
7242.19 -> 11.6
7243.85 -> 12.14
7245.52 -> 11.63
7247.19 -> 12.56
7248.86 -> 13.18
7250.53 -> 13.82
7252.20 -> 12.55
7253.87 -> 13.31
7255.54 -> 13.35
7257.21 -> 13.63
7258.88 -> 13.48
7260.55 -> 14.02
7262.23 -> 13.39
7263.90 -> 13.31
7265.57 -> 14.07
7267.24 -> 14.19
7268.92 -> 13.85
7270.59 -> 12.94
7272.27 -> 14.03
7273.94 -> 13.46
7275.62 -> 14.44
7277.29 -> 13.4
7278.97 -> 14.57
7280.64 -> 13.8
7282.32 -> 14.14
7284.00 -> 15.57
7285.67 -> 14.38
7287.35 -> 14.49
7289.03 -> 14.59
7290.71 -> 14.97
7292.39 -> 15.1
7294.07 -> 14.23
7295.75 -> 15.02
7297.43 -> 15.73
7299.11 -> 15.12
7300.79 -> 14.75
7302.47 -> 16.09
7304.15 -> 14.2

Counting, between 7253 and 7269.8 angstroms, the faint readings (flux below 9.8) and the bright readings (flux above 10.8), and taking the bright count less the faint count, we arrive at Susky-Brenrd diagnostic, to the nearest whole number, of 10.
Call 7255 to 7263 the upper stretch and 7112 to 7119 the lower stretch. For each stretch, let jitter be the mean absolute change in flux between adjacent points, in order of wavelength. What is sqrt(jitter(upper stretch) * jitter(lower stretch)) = 0.37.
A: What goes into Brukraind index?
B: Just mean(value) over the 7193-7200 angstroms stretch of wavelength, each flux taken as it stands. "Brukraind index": 10.6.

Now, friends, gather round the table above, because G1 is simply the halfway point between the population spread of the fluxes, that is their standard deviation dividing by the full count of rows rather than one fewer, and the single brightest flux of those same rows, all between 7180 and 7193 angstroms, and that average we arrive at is 6.2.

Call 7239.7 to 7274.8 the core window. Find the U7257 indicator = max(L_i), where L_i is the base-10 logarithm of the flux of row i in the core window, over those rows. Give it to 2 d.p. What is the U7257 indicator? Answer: 1.15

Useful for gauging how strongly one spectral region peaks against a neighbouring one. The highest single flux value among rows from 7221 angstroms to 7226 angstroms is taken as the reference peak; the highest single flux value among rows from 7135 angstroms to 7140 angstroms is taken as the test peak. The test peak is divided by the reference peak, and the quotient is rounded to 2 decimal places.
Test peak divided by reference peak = 0.66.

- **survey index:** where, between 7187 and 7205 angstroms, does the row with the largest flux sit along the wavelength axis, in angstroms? 7192.33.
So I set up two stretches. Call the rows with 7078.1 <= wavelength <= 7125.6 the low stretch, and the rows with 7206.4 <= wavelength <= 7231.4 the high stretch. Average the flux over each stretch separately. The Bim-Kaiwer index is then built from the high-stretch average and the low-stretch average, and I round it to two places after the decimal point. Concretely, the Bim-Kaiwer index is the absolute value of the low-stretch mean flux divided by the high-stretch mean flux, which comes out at 0.96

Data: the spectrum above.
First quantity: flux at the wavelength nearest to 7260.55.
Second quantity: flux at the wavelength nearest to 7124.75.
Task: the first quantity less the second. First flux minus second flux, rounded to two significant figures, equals 5.0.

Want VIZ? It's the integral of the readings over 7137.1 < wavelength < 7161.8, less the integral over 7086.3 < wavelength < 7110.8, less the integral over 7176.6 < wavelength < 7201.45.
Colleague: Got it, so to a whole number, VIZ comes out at -288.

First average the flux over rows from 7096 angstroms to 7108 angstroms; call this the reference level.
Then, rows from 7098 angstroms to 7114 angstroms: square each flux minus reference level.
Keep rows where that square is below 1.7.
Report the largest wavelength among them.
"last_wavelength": 7113.28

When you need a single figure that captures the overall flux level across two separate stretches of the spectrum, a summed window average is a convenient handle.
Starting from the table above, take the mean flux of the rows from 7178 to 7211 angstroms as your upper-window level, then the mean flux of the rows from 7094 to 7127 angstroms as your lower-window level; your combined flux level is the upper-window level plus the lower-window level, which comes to 20.8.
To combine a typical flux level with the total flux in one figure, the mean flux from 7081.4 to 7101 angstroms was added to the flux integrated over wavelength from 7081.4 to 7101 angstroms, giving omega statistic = 211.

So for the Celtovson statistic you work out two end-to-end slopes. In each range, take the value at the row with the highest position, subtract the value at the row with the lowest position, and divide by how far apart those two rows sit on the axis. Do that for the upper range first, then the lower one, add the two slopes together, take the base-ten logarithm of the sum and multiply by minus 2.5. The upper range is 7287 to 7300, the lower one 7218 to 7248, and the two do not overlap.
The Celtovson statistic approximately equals 2.9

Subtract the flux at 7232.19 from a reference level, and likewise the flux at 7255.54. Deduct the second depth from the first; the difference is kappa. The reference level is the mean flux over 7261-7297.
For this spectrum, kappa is 1.2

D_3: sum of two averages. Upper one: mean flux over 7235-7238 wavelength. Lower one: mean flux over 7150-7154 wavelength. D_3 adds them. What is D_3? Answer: 21.8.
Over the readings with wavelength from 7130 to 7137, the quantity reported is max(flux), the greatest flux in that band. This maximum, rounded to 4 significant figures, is 7.846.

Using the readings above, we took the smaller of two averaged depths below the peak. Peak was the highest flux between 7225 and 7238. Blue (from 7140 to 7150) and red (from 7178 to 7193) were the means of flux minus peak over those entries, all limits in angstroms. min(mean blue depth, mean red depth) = -4.1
